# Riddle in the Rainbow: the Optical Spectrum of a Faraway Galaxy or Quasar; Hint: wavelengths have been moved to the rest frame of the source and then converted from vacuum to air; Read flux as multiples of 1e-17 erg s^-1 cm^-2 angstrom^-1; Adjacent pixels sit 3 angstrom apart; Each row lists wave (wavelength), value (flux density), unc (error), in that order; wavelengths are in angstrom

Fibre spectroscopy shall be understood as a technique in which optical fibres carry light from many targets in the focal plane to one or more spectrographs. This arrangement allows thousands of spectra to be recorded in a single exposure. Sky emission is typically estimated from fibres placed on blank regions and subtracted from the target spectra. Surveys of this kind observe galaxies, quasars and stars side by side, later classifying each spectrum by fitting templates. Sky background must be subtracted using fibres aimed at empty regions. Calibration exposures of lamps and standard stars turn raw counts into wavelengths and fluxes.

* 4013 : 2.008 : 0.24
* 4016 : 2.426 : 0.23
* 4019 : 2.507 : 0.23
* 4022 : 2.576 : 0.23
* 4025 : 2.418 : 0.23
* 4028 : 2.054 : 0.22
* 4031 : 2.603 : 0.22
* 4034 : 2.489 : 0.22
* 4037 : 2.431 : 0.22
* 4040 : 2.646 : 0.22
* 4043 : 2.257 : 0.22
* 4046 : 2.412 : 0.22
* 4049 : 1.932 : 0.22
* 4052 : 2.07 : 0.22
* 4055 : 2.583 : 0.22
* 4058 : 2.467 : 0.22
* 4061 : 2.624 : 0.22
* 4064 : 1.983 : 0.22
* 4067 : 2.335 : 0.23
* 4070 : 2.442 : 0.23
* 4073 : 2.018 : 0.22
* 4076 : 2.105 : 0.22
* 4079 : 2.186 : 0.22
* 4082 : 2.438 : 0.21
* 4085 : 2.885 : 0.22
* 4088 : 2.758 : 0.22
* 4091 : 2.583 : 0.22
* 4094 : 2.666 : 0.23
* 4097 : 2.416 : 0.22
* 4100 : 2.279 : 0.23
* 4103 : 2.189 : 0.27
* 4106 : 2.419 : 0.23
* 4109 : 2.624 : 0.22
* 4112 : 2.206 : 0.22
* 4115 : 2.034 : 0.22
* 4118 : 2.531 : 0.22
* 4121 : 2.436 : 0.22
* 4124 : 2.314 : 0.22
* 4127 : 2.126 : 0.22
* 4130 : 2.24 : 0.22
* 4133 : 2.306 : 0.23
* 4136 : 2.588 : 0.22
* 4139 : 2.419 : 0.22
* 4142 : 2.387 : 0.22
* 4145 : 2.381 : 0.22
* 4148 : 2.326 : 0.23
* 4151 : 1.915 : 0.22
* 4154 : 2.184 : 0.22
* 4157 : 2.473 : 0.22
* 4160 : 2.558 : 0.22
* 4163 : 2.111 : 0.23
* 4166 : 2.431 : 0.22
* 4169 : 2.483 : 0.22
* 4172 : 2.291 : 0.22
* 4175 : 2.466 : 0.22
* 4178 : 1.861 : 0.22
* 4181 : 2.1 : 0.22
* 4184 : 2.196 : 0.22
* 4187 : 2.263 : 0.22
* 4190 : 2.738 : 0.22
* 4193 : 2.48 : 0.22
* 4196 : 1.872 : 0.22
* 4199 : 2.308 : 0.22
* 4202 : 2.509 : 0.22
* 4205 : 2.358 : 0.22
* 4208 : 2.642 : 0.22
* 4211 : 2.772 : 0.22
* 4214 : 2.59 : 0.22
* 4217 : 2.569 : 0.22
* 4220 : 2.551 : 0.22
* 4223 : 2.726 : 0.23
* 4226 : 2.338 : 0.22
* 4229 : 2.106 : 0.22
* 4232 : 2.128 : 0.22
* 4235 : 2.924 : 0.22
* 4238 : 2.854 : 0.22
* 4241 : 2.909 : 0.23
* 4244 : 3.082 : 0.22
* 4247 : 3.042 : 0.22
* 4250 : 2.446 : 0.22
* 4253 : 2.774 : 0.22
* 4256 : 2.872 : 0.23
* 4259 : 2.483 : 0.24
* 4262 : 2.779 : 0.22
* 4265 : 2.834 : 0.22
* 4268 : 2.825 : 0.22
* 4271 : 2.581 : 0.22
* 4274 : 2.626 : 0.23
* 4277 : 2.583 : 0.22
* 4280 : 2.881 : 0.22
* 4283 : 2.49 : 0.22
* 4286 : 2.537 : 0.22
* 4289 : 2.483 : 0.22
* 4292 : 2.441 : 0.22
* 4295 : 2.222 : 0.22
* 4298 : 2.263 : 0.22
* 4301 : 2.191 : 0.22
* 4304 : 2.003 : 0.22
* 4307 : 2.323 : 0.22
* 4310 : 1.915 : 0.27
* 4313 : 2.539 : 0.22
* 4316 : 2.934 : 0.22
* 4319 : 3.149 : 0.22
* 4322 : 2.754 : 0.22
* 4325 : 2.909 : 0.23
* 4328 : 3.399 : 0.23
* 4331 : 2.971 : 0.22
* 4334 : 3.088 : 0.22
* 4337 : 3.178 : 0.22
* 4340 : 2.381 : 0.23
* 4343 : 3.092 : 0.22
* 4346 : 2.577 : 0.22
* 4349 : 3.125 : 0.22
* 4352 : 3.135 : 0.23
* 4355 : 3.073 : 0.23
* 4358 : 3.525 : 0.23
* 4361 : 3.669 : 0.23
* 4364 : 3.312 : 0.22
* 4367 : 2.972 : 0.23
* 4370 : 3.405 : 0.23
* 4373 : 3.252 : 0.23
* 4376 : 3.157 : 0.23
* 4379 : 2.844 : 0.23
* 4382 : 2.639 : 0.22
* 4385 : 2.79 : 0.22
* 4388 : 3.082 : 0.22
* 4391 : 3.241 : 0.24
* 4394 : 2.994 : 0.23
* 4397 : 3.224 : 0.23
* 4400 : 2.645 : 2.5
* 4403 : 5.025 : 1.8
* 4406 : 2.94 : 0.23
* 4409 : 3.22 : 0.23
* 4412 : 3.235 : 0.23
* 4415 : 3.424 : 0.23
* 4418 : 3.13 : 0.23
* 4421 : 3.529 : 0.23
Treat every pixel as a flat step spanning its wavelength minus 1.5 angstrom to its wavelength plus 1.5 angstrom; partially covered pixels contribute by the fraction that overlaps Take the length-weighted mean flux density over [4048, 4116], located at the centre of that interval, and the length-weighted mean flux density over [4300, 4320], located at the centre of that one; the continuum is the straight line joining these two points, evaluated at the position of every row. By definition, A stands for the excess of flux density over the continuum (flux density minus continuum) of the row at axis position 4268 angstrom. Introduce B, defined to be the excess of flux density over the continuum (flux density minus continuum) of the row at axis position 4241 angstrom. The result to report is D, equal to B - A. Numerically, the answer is 0.1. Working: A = 0.41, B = 0.5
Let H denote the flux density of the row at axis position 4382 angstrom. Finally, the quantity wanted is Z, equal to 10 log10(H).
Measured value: 4.2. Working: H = 2.639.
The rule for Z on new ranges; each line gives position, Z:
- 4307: 3.7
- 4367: 4.7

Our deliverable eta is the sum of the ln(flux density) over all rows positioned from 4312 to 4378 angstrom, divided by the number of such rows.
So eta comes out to 1.12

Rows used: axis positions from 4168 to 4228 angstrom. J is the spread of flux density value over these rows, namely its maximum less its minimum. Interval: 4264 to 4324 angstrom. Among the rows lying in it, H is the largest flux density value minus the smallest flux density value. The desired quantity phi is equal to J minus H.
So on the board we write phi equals -0.32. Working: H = 1.2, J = 0.91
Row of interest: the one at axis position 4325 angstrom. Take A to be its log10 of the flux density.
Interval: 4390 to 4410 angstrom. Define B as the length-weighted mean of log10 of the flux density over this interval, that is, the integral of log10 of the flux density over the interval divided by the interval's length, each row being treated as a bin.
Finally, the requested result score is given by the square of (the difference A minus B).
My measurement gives 0.003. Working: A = 0.46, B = 0.51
